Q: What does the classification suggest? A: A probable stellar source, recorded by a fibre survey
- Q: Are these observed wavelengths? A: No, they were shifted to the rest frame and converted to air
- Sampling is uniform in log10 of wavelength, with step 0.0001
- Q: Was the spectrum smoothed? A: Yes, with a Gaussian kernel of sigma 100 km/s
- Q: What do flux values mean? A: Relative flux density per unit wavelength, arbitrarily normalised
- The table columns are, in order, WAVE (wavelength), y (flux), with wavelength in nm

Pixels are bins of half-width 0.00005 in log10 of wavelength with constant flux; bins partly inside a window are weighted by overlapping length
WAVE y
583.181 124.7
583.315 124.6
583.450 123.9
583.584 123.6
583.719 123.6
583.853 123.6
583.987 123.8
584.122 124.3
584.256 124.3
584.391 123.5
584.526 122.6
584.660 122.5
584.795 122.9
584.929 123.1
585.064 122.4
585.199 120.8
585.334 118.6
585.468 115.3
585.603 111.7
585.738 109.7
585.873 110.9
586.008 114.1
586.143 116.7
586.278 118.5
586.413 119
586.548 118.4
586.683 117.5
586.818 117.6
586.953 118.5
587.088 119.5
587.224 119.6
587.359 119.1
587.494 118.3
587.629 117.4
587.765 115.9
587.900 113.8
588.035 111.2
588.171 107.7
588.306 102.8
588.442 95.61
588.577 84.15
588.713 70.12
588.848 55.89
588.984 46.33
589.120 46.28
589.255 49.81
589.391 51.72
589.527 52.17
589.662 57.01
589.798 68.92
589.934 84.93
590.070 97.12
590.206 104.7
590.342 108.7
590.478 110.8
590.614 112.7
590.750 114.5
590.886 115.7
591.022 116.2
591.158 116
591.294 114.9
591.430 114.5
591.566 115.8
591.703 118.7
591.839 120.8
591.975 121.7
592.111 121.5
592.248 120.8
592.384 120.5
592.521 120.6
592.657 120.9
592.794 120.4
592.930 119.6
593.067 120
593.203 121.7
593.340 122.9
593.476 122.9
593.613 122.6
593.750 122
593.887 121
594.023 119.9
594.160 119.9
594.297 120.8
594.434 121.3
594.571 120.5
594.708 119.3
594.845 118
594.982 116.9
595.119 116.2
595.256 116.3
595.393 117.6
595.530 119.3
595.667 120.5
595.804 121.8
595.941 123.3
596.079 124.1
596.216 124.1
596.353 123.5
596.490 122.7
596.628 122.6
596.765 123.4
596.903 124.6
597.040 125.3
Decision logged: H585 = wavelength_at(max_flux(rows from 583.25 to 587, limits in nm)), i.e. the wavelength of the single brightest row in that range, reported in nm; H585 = 583.315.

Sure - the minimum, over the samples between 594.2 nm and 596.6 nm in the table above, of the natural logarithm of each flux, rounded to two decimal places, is 4.76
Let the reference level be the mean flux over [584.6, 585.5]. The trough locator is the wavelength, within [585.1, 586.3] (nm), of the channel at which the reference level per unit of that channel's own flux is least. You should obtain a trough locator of 585.199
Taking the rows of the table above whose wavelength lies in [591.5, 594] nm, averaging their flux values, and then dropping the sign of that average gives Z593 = 121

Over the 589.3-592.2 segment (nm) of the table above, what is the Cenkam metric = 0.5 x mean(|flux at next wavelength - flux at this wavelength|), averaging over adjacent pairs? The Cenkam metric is 1.8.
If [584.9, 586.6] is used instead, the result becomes 1.0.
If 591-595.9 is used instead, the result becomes 0.4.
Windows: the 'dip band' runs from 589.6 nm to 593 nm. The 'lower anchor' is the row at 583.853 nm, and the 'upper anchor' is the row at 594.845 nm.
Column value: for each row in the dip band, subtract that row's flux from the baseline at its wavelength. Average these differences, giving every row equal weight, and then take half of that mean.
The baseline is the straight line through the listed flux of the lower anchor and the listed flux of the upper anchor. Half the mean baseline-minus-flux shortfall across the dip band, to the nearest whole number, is 5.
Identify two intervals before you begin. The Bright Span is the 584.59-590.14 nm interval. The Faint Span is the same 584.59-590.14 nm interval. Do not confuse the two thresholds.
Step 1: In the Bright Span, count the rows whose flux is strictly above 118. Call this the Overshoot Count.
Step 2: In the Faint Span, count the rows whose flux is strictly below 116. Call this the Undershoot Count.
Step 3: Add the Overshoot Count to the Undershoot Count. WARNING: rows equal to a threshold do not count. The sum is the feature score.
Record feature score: 37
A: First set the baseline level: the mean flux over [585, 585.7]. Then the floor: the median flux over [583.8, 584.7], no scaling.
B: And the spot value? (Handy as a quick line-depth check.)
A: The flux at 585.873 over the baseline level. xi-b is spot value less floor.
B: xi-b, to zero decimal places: -123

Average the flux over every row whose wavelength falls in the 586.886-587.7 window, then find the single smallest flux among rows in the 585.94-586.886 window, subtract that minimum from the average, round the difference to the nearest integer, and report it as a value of 5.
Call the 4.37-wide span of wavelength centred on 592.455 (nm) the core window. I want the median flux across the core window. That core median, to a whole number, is 120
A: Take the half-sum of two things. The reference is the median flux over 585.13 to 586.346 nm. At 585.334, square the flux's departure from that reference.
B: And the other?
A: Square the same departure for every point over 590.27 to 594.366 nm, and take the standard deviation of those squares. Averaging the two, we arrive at 14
